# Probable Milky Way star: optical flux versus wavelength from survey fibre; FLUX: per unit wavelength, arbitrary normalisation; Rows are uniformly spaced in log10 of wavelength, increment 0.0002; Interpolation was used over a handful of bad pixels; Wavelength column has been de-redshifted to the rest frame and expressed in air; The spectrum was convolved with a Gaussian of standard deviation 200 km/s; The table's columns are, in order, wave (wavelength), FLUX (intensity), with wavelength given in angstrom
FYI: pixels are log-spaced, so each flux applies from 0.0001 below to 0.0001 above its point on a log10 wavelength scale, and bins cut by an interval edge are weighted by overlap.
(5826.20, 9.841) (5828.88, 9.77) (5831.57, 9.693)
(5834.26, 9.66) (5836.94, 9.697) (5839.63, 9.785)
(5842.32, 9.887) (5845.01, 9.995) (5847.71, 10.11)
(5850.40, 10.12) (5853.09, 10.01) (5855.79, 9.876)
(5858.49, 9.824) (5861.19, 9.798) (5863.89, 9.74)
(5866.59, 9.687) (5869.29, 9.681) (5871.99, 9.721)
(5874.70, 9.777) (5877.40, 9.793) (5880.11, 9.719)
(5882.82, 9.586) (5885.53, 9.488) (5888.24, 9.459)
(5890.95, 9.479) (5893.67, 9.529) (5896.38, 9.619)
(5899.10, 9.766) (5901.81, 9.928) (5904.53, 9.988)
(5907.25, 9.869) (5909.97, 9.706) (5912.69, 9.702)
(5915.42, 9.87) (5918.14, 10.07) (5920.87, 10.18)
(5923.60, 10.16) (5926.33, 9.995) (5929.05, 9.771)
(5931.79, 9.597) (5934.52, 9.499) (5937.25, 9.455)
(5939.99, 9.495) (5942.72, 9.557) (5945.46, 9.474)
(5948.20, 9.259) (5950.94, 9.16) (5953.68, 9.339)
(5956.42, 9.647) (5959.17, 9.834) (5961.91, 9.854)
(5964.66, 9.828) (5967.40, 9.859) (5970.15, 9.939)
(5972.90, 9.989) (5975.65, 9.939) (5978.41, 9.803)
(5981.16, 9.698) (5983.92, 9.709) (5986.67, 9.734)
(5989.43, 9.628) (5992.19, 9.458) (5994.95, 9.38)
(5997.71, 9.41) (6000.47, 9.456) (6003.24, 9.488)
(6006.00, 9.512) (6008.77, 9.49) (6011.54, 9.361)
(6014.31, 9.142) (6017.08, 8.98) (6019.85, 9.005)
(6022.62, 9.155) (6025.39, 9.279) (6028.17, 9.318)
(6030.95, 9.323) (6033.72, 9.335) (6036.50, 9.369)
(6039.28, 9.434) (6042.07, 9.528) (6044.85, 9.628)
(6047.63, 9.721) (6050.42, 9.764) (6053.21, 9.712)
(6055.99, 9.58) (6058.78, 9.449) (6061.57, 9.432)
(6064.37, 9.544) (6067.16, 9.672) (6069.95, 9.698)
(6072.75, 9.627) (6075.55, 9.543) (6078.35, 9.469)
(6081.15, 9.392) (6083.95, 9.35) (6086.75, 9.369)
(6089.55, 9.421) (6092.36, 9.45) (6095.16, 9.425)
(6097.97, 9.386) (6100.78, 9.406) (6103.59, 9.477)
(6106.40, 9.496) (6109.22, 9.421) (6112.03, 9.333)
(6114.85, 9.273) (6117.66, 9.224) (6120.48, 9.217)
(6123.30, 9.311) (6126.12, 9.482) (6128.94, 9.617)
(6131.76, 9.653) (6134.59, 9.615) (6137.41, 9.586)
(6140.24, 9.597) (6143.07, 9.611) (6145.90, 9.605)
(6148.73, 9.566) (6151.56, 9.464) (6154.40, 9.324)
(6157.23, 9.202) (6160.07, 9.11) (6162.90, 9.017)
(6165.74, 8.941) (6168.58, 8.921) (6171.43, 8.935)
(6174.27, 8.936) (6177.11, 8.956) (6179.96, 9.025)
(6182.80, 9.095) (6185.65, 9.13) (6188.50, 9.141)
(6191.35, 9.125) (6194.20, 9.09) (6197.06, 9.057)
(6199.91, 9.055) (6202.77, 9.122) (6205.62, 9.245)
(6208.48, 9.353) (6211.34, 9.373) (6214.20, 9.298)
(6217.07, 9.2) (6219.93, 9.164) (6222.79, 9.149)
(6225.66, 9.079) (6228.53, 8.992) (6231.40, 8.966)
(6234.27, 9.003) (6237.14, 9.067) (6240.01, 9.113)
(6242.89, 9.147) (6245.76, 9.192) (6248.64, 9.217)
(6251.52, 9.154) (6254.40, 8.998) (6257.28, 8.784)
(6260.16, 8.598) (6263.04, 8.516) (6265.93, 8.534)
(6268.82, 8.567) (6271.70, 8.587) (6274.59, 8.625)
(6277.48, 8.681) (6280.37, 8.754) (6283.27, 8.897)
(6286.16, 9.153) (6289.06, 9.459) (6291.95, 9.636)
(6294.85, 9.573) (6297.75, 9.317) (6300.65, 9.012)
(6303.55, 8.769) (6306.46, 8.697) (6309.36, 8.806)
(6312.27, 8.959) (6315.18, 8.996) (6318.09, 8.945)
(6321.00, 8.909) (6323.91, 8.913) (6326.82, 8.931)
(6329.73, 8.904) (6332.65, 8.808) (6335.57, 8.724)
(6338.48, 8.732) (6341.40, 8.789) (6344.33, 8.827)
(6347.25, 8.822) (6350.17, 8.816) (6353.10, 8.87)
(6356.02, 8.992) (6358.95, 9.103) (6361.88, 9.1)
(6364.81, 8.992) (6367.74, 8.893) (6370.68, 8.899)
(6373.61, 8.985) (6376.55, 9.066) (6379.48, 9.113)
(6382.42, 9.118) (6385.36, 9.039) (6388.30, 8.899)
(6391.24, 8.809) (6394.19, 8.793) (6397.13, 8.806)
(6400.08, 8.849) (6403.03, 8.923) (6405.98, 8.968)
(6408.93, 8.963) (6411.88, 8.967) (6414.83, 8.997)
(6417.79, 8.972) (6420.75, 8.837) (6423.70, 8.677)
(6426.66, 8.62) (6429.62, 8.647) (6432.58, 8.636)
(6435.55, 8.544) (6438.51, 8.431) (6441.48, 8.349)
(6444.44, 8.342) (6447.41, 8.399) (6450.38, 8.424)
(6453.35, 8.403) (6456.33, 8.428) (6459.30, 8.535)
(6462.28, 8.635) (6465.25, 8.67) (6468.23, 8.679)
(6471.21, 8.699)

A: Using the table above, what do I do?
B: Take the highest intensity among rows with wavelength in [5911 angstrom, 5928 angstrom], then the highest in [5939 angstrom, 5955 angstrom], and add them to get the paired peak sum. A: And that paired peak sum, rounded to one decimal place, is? 19.7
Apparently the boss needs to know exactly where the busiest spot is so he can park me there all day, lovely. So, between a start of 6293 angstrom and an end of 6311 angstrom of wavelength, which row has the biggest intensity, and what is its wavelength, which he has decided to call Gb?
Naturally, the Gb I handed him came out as 6294.85 angstrom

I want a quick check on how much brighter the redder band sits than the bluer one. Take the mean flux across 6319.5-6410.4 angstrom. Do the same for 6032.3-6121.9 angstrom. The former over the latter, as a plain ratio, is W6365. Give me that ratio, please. 0.941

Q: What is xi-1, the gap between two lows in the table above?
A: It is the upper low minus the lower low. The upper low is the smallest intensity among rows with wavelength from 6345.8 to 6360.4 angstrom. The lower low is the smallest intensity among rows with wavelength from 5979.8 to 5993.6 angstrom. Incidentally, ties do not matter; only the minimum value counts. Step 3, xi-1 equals -0.6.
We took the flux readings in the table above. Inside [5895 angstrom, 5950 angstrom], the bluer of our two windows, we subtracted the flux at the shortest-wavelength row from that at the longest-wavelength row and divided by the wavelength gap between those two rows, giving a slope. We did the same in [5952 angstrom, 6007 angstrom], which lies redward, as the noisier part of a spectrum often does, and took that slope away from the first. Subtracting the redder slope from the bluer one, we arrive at -0.010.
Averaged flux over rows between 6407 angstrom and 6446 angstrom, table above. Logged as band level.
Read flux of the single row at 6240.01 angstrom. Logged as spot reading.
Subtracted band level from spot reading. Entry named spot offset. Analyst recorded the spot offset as 0.42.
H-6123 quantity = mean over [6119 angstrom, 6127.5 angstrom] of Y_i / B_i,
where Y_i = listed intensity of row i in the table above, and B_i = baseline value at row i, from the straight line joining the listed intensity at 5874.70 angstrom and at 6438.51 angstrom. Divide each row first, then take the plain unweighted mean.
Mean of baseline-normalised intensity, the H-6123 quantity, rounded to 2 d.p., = 1.02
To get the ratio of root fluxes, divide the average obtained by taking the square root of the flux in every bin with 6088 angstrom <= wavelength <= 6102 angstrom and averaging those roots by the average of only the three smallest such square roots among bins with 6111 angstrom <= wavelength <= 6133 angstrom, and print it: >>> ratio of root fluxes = 1.010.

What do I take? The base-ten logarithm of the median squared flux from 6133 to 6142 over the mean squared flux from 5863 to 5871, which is -0.010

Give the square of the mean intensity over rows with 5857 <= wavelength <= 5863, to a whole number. 96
